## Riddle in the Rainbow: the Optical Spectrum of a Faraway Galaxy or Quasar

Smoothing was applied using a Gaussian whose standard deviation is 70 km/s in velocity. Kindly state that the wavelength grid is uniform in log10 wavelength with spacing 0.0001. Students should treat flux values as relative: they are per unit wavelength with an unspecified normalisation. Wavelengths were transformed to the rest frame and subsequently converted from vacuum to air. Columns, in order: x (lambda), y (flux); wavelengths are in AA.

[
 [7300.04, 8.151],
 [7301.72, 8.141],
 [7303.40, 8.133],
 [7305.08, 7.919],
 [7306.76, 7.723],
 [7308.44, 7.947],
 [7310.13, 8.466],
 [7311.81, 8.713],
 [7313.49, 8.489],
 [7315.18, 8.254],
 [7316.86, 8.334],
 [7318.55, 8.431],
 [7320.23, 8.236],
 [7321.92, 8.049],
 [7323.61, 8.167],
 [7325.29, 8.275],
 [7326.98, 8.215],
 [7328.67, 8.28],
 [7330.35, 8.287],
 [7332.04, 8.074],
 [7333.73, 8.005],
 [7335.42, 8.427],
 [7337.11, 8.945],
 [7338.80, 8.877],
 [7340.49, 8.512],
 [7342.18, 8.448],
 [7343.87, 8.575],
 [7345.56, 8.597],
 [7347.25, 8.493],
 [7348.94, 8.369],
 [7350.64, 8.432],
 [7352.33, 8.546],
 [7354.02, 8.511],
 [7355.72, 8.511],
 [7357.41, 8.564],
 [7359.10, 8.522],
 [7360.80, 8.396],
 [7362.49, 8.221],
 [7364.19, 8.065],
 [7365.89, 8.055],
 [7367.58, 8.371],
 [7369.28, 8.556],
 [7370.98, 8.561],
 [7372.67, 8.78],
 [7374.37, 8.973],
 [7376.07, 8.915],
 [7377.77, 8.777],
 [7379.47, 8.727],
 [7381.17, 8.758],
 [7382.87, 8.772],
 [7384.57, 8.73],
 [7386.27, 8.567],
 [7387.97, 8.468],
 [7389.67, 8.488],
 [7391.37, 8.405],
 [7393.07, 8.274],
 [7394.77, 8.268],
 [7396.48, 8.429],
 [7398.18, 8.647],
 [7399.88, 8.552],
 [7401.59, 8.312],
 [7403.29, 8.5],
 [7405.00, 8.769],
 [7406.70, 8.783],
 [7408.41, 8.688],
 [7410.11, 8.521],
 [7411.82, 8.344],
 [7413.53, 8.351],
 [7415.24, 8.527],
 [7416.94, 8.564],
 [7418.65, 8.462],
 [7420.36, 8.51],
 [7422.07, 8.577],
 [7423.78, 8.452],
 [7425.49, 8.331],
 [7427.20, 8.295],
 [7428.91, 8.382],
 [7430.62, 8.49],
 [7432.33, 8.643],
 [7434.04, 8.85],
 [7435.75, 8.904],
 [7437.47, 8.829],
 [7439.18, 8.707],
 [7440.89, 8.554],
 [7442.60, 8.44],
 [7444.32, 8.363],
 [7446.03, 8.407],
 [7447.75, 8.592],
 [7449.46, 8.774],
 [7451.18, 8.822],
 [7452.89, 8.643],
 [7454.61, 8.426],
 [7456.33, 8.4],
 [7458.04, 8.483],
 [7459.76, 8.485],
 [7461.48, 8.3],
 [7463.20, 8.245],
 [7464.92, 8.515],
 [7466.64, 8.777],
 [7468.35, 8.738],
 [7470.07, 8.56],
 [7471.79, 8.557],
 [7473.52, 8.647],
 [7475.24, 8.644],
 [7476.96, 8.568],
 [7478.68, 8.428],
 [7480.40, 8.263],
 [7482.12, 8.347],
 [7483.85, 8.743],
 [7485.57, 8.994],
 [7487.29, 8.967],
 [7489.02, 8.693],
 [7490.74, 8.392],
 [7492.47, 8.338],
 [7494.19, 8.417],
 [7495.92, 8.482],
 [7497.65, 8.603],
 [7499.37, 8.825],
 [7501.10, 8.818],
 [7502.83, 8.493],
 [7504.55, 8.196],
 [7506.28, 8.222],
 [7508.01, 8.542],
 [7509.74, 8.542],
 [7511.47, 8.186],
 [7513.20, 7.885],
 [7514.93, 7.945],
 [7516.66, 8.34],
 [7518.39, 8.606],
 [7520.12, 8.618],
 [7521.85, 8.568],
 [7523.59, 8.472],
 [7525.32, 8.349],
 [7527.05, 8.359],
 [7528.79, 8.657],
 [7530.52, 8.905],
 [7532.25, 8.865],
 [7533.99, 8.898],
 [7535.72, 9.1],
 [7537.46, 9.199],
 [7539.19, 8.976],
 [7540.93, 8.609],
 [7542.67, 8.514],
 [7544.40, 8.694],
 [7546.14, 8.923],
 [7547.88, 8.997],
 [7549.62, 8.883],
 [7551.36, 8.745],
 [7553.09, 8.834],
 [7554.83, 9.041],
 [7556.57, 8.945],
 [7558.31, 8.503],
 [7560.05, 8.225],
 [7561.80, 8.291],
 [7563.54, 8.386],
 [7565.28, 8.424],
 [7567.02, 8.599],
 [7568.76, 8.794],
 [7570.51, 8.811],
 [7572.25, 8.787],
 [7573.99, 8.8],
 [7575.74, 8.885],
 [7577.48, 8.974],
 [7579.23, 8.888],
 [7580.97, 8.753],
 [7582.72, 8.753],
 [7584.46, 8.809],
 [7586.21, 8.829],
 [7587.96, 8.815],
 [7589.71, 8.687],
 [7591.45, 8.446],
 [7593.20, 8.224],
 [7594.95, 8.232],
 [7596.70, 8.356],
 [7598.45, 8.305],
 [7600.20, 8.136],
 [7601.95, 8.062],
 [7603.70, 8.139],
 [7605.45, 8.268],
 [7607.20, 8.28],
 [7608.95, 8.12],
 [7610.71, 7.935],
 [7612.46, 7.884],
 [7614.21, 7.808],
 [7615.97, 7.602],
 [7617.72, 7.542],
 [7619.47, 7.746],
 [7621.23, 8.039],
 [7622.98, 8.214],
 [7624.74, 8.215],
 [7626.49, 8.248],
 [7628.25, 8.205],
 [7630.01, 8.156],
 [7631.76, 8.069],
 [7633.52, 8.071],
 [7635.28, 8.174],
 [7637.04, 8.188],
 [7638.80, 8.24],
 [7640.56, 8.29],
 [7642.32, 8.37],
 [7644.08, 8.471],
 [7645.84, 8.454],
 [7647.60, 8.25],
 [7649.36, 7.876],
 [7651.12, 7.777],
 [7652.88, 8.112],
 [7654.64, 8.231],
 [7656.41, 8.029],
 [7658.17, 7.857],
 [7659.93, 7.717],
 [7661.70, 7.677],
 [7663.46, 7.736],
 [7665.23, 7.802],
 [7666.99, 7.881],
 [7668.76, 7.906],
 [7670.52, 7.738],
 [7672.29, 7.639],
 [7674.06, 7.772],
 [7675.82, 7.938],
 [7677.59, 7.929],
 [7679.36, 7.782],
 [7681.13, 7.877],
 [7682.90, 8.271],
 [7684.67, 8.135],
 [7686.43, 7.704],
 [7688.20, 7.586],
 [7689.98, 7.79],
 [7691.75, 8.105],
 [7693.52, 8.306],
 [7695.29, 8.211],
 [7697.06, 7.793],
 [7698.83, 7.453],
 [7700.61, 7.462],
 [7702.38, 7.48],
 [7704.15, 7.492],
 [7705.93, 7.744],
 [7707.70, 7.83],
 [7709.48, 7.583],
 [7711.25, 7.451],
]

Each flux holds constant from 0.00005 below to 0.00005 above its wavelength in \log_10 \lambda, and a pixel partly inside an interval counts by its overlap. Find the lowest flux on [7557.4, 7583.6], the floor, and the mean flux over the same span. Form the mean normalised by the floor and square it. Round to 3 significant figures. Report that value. 1.11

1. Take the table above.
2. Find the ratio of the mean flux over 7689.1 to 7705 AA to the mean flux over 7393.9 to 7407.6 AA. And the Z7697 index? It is 0.91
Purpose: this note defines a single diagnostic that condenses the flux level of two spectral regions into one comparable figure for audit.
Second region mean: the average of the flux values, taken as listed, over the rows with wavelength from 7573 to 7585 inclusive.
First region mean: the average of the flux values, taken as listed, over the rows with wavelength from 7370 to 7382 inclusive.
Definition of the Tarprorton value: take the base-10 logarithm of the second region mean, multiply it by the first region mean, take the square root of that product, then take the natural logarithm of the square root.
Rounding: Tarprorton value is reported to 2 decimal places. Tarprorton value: 1.06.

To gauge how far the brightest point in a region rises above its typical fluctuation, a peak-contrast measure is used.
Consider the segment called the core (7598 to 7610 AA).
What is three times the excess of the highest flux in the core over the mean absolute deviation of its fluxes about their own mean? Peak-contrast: 24.7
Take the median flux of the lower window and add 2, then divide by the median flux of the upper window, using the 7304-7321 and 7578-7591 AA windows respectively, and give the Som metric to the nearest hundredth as 1.17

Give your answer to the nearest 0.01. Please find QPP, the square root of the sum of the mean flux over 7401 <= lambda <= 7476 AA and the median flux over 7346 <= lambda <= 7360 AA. 4.13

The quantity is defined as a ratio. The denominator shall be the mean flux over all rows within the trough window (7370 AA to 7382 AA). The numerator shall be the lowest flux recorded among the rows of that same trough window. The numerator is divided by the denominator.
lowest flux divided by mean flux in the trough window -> 0.975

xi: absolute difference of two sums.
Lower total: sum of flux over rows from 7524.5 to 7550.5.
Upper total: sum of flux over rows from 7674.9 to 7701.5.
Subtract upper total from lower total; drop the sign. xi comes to 14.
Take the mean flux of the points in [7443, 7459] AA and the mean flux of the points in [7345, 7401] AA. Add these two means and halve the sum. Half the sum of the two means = 8.53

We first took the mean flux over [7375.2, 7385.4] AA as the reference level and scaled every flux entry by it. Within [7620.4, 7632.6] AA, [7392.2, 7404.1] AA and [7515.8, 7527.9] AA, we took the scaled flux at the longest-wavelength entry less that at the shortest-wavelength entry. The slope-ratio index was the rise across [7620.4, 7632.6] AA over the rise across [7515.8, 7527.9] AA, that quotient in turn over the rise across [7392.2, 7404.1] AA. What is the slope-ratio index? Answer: 61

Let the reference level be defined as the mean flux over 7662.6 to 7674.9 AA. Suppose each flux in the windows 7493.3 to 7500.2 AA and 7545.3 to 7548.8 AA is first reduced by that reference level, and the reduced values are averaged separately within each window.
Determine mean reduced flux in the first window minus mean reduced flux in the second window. -0.4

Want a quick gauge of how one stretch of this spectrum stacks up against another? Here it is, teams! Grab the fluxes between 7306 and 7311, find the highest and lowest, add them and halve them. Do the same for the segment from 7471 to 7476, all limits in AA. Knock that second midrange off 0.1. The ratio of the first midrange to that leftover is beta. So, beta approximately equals -0.95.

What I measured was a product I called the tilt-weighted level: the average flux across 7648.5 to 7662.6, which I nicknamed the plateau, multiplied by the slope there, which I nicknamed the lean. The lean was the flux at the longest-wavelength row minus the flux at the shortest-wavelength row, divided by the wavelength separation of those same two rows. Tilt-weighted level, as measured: -0.13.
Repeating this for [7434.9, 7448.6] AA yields -0.22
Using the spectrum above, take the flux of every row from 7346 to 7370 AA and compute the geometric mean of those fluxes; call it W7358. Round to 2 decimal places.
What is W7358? 8.40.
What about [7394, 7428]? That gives 8.49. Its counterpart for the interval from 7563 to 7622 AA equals 8.38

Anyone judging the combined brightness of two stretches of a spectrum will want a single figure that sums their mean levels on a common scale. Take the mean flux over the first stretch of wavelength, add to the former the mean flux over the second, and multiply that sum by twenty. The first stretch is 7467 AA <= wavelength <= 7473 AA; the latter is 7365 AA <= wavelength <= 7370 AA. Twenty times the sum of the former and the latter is 339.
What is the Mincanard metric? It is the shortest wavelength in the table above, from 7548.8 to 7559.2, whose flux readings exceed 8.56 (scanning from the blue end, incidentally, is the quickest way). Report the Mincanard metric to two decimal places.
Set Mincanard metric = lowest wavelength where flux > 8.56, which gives 7549.62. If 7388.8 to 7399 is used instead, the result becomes 7398.18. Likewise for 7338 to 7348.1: 7338.80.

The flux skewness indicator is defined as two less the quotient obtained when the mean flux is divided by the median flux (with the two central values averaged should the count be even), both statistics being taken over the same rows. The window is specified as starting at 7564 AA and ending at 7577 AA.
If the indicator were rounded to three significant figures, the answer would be 1.01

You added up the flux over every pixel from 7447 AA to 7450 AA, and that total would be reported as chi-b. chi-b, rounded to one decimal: 17.4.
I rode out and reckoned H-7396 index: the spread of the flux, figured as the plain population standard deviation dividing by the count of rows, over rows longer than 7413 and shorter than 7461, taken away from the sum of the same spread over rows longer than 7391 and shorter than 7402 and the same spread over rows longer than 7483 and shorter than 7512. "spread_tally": 0.21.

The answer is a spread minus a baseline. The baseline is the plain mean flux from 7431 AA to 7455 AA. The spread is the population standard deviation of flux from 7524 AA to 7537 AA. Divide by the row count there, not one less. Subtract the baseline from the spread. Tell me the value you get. -8.37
